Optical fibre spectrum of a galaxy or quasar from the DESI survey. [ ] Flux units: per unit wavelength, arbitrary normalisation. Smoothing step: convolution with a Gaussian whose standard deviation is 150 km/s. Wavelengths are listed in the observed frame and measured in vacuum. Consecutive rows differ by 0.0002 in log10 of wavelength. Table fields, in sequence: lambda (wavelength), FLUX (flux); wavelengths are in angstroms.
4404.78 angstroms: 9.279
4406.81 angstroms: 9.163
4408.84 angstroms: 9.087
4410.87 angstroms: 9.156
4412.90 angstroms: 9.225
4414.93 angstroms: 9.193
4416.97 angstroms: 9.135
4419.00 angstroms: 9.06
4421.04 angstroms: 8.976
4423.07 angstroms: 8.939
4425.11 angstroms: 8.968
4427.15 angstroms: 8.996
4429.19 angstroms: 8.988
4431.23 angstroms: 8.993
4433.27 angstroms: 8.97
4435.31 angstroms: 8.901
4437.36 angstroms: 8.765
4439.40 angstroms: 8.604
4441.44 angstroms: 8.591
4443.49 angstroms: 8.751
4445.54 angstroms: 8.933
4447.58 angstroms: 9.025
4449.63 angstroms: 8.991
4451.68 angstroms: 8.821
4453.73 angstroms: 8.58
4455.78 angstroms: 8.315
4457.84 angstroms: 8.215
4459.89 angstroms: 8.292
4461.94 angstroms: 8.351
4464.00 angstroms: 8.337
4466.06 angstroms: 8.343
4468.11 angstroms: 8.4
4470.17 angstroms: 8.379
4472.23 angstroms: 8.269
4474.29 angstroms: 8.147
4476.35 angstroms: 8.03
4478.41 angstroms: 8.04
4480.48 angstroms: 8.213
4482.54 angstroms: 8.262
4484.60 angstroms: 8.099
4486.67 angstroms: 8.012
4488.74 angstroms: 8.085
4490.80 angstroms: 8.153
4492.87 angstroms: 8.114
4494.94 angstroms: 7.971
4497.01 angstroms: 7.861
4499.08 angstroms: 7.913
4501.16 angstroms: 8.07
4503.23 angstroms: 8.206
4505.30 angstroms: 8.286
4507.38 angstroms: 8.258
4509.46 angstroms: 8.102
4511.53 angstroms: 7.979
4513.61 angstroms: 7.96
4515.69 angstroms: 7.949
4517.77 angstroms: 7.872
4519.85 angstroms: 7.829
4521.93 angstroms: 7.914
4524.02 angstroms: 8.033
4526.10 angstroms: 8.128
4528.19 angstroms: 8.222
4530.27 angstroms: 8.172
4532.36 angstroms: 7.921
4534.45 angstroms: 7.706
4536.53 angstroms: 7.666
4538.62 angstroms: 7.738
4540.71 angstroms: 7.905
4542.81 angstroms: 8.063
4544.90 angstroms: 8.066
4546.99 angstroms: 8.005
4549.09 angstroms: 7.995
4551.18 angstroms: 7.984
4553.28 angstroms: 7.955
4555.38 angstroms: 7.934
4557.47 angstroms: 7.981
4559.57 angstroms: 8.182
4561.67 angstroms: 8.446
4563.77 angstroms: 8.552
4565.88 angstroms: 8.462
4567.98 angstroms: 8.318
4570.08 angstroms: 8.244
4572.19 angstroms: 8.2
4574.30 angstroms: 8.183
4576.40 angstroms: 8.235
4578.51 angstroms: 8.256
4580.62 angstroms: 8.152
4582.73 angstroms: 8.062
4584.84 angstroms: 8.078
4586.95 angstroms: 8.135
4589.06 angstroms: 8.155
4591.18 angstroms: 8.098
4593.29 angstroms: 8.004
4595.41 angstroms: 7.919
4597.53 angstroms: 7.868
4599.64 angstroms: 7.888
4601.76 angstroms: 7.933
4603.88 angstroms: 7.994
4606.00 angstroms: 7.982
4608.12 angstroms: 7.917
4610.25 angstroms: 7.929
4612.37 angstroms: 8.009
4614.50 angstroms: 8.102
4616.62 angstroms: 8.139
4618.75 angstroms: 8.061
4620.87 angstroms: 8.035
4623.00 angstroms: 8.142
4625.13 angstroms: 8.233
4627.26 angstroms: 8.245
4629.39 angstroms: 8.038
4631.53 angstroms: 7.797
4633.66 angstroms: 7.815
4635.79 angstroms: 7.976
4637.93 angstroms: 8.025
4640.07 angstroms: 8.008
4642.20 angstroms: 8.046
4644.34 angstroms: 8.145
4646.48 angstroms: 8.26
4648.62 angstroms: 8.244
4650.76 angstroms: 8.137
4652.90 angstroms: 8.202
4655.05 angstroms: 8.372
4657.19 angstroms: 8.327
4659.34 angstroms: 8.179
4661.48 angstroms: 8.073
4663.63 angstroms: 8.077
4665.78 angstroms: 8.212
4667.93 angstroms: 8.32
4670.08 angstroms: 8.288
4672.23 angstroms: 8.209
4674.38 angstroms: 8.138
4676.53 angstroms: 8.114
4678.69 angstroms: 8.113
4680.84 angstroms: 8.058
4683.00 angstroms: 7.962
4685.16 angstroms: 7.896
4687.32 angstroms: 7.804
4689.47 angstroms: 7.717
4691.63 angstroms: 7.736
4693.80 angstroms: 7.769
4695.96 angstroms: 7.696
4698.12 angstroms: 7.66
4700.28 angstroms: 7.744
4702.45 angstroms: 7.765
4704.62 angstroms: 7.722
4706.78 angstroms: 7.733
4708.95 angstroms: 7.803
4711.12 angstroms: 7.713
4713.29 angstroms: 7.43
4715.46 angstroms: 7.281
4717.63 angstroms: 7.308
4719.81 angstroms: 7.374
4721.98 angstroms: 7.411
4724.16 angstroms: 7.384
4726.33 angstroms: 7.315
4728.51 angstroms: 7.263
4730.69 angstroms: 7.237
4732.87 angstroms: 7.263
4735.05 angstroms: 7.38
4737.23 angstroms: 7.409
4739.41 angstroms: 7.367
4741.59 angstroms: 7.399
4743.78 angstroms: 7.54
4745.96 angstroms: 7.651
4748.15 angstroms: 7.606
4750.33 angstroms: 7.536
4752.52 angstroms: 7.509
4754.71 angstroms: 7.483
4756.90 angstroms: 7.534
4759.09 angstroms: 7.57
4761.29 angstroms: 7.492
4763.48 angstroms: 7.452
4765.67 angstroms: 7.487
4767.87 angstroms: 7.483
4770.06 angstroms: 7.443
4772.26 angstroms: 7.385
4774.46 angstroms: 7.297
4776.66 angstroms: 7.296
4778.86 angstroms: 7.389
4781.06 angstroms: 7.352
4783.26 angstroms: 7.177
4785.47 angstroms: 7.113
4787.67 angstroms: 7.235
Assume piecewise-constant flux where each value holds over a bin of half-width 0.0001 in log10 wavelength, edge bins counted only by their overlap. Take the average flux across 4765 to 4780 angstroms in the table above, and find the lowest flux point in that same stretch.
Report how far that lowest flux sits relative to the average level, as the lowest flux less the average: -0.10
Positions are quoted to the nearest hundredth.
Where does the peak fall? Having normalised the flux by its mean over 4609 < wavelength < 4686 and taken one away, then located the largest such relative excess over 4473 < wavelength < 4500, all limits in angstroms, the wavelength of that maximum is 4482.54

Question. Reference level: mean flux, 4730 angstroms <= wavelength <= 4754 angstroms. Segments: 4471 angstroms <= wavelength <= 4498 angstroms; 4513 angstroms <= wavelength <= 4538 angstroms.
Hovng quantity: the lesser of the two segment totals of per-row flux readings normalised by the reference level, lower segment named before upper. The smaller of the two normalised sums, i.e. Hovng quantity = 13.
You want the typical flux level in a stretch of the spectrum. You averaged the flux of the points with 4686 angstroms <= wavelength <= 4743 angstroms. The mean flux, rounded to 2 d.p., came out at 7.53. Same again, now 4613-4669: 8.12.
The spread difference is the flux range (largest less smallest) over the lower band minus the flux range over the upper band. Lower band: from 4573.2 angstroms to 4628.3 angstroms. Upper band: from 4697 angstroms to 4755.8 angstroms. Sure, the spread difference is -0.2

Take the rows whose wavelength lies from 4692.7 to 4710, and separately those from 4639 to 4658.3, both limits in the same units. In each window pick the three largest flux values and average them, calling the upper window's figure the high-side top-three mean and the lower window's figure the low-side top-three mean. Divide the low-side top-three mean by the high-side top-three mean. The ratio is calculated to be 1.07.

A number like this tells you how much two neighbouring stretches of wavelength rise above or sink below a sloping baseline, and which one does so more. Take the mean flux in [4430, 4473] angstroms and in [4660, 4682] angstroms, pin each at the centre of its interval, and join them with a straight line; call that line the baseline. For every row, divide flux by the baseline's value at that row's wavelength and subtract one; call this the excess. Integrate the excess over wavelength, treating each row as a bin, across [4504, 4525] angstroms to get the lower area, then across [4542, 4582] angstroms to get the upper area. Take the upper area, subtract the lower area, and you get 0.11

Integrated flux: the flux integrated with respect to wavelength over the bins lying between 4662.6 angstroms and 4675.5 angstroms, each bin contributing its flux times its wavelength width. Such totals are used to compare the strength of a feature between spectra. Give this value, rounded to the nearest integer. 106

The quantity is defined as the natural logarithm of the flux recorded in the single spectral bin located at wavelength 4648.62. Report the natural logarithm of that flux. 2.11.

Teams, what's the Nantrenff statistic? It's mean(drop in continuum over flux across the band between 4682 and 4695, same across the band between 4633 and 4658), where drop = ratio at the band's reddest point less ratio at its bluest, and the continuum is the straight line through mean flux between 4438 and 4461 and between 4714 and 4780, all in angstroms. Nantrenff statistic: -0.028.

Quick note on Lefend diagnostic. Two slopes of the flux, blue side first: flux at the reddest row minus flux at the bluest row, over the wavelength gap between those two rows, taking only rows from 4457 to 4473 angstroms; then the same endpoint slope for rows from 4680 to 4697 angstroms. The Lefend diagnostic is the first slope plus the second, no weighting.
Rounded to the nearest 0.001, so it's -0.020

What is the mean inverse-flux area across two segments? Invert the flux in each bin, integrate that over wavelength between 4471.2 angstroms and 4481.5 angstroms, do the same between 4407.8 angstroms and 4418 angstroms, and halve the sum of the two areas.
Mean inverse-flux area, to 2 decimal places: 1.19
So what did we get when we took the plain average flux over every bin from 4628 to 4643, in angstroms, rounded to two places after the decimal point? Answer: 7.96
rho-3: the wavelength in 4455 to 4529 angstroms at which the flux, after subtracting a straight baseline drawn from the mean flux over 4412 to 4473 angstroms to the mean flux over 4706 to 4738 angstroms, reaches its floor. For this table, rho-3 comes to 4497.01 angstroms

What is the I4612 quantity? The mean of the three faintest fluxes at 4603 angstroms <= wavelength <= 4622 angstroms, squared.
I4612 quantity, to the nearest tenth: 63.1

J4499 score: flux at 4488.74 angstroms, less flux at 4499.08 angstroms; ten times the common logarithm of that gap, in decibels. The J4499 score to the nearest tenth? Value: -7.6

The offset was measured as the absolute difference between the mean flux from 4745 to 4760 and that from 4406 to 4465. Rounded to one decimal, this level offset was 1.3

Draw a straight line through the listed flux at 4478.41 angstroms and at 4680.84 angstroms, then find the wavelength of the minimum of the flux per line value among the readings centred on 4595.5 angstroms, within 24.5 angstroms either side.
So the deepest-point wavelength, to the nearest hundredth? 4597.53 angstroms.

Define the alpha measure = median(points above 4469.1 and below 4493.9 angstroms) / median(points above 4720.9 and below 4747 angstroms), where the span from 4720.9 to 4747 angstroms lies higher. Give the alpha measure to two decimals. 1.10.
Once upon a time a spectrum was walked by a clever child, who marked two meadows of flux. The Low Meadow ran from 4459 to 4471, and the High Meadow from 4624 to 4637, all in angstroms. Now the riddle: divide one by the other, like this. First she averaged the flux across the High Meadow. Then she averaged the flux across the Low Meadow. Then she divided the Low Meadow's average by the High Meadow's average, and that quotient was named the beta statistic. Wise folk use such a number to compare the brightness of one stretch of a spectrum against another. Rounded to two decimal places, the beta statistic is 1.04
